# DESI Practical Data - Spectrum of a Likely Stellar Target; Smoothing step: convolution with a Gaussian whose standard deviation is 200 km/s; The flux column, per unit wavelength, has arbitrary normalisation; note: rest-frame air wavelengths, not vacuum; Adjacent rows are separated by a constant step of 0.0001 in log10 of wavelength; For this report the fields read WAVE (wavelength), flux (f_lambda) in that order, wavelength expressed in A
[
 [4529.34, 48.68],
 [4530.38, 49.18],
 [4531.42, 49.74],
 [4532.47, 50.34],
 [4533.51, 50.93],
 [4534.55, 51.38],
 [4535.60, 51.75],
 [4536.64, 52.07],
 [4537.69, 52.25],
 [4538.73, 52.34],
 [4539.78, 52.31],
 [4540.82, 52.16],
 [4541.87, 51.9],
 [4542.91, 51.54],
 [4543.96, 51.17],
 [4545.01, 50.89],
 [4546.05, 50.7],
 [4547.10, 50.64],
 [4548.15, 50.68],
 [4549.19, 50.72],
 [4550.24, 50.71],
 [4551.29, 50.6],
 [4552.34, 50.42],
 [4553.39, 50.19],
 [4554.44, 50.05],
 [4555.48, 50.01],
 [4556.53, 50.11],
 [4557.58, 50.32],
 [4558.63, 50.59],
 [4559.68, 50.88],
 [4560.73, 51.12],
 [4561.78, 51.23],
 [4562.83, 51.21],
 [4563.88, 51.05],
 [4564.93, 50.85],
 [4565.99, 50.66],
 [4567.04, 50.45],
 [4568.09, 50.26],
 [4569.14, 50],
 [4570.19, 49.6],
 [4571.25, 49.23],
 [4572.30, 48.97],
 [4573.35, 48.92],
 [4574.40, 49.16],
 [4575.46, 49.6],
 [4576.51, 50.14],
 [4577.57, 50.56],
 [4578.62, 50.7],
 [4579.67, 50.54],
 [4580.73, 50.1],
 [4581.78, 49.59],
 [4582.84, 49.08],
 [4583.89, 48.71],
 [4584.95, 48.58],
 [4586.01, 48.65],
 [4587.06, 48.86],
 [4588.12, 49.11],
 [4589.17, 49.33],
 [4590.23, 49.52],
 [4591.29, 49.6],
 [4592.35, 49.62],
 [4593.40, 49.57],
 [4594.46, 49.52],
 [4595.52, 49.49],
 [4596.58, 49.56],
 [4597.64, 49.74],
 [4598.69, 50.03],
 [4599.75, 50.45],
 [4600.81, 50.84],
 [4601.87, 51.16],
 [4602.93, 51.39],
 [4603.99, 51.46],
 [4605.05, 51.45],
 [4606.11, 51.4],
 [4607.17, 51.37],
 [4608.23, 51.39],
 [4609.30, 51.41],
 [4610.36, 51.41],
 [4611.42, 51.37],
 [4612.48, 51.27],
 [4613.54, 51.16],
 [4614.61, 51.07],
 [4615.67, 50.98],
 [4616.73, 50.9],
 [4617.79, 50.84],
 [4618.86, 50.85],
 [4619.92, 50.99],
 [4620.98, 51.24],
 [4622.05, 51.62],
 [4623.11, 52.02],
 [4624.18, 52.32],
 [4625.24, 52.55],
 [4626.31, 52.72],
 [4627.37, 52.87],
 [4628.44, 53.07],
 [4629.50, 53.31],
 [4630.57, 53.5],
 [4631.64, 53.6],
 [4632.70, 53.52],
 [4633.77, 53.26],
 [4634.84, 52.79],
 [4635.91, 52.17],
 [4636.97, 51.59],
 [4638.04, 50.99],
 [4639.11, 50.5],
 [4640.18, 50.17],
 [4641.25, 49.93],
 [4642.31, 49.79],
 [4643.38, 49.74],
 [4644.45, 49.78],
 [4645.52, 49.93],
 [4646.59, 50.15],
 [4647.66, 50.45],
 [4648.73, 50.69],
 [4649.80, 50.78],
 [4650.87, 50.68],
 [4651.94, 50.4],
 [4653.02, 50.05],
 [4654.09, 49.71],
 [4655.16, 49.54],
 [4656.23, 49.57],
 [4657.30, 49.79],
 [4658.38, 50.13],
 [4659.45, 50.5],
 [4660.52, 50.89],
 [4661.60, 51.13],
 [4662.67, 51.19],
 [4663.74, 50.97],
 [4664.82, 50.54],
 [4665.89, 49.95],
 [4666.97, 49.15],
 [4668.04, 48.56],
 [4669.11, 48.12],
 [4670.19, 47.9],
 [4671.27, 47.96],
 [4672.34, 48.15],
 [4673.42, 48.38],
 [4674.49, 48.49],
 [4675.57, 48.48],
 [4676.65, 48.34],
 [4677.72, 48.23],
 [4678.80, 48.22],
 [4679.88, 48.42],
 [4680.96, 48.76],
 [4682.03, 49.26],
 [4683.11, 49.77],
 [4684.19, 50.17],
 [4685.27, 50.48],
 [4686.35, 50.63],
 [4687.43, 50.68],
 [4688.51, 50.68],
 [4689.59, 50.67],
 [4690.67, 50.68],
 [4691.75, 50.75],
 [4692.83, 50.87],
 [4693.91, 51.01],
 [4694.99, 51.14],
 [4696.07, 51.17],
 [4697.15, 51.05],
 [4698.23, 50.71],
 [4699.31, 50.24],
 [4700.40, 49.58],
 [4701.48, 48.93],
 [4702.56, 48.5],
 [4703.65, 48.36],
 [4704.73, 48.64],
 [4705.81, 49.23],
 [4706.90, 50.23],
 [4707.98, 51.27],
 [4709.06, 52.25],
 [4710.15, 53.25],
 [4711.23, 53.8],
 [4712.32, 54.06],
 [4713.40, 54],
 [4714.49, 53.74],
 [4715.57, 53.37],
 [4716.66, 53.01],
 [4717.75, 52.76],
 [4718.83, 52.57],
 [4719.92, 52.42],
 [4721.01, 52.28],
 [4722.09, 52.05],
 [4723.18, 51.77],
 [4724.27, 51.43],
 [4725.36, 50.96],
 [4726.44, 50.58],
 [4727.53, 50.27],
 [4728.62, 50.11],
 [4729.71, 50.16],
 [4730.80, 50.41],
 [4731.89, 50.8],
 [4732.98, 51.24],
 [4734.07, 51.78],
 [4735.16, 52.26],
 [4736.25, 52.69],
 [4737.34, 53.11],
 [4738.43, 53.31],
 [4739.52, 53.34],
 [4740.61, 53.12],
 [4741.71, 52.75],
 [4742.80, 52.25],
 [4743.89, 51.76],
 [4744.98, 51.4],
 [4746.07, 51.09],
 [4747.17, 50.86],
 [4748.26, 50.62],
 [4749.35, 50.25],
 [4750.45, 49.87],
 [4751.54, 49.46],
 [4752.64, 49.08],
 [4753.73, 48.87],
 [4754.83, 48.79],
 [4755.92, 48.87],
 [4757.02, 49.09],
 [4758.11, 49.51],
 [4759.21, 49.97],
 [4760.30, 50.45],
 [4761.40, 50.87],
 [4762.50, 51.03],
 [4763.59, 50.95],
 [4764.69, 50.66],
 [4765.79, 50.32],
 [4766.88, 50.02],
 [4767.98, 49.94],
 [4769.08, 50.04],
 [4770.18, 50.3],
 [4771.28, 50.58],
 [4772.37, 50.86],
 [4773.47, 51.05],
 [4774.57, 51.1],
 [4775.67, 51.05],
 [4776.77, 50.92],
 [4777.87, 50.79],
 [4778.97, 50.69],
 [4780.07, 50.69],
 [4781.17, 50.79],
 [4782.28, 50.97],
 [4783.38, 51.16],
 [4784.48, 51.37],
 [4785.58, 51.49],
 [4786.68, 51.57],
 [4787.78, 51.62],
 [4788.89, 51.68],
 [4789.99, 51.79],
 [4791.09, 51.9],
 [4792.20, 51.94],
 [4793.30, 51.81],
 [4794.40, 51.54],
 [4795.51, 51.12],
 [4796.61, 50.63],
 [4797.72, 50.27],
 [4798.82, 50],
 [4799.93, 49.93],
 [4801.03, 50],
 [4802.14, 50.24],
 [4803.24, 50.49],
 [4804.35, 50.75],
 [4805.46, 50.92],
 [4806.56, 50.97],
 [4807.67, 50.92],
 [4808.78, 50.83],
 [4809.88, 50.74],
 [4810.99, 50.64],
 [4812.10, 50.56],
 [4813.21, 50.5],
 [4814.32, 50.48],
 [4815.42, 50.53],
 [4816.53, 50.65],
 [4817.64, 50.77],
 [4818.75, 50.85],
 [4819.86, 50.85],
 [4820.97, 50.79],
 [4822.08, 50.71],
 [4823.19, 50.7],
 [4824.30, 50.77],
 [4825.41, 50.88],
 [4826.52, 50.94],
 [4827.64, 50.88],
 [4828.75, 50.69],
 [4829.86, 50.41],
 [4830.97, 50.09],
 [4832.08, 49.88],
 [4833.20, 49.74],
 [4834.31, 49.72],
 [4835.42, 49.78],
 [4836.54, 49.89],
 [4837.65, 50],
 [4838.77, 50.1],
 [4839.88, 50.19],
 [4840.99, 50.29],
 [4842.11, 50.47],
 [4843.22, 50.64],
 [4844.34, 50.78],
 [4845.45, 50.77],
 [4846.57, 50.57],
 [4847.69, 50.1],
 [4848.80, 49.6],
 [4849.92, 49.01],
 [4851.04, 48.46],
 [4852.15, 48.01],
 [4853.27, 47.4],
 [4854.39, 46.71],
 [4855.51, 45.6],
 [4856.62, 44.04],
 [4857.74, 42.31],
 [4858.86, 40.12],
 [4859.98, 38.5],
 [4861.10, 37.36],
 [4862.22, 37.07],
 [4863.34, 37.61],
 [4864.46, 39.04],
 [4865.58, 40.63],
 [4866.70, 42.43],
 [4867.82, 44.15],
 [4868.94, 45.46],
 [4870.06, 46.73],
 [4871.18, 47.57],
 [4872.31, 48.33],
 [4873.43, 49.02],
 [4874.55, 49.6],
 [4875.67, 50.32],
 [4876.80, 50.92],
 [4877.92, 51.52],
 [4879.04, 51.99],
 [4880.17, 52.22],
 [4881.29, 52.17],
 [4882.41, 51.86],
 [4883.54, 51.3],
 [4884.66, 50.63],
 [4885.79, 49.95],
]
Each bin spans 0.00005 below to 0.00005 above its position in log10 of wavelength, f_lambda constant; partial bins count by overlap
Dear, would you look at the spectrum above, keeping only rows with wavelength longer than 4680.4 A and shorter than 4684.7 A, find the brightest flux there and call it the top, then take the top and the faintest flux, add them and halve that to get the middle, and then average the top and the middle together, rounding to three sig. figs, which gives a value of 49.8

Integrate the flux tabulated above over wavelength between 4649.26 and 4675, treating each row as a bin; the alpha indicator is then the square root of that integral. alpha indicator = 36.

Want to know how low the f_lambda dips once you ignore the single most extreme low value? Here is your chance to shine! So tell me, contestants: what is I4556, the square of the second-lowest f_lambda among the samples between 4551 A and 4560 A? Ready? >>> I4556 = 2505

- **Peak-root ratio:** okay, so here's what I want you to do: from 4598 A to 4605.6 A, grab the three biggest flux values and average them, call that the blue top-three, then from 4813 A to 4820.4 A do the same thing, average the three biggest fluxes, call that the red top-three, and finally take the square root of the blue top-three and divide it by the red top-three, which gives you 0.141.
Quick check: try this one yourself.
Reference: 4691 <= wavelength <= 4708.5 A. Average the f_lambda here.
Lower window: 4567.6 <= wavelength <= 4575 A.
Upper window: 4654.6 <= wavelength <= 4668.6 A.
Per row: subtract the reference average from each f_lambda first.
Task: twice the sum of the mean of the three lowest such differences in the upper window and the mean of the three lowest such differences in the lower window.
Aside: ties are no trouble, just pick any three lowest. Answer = -4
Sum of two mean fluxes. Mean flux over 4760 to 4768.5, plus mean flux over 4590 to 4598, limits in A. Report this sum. 100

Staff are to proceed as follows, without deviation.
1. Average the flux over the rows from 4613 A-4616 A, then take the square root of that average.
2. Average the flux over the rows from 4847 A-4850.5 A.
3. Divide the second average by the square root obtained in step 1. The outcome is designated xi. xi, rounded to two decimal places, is 6.94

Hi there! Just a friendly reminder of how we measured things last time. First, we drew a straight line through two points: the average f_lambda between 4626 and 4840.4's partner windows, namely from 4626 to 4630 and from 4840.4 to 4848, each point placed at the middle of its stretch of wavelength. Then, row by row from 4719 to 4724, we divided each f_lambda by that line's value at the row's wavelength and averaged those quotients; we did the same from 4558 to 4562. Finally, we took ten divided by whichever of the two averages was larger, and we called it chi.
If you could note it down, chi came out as 10.0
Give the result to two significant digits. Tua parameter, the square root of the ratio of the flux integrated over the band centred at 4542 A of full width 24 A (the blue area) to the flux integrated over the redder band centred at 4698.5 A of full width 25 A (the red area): 0.99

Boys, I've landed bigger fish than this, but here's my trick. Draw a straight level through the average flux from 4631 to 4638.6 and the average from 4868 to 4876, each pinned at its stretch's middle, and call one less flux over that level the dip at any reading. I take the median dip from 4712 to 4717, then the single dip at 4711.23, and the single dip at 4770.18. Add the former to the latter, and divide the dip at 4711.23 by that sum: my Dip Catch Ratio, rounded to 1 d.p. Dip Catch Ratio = 0.9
